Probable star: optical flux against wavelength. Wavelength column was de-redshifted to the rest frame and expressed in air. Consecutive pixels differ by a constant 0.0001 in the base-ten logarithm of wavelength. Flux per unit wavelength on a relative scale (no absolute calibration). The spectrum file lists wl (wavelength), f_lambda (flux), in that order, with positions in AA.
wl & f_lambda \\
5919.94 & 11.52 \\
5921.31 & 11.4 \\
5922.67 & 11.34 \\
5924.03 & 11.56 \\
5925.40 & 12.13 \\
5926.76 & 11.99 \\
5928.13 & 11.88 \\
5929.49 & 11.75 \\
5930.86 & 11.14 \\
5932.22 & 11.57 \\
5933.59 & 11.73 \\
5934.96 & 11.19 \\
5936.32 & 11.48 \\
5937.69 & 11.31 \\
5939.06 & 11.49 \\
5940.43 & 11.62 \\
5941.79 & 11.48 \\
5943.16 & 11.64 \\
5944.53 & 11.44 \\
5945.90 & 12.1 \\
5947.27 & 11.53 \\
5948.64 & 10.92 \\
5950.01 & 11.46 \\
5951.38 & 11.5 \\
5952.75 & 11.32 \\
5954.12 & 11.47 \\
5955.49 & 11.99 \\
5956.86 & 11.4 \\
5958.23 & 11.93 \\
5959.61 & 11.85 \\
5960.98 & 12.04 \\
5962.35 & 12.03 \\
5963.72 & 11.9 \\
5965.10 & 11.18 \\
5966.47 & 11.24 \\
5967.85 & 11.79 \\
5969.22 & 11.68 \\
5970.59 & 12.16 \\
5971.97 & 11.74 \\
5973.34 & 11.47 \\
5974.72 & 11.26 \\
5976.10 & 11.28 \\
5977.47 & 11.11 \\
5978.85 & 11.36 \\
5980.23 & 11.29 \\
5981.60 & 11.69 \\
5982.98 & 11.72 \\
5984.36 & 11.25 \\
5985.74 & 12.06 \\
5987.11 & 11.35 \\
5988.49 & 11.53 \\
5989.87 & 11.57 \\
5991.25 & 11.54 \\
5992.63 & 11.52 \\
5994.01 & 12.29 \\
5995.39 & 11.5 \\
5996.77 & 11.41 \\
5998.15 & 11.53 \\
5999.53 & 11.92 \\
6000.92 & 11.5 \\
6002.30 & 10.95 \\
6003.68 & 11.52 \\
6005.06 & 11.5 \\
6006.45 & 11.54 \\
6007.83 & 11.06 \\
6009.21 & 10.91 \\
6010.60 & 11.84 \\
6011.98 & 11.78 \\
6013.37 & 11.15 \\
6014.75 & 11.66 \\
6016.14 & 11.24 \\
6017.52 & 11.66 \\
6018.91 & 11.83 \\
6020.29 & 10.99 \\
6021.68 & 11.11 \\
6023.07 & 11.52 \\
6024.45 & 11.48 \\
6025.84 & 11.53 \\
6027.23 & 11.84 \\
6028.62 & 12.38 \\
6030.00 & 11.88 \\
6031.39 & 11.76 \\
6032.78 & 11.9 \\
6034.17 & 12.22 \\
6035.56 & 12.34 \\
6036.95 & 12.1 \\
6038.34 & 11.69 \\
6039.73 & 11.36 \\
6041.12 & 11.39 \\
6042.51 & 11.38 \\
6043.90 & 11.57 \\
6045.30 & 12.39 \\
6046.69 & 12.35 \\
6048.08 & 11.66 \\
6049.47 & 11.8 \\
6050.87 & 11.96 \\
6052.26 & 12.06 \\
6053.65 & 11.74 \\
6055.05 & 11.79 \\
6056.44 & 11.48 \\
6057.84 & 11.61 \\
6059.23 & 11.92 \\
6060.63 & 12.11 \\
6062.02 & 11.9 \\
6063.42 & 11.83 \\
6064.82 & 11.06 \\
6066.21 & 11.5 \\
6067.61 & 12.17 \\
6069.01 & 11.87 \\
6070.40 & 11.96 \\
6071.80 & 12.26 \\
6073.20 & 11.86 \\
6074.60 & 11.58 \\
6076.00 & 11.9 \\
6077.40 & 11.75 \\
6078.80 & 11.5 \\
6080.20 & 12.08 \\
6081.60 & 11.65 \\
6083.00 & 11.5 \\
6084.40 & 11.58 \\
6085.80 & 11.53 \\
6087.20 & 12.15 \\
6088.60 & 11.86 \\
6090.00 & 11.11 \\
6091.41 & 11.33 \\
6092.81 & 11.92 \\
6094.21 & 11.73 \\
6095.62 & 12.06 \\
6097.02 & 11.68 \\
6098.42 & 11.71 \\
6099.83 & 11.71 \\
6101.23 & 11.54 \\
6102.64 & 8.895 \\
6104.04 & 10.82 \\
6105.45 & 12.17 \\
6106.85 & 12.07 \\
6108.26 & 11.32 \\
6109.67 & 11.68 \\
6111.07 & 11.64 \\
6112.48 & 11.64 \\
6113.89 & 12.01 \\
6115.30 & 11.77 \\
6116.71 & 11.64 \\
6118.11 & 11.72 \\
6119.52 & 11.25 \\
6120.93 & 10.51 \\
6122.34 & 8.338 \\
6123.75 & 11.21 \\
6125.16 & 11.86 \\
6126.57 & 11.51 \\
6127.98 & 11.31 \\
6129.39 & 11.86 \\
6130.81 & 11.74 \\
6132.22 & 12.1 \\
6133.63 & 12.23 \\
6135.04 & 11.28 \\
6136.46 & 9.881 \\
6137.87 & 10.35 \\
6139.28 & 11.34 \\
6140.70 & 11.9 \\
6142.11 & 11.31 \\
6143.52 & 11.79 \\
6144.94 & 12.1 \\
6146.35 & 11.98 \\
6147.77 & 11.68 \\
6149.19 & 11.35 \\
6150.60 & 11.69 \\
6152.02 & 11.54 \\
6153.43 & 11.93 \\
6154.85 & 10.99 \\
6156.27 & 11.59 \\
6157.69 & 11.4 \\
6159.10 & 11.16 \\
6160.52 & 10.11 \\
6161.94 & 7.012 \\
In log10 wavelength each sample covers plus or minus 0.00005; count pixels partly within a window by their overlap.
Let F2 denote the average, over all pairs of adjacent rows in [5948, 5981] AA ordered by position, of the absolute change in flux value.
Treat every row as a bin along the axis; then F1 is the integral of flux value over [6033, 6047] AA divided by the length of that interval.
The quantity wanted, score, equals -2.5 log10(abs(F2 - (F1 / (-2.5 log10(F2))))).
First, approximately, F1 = 11.9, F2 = 0.27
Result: -2.3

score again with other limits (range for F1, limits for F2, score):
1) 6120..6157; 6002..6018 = -2.6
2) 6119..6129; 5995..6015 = -2.4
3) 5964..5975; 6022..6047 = -2.2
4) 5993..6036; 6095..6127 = -3.8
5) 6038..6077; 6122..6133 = -3.8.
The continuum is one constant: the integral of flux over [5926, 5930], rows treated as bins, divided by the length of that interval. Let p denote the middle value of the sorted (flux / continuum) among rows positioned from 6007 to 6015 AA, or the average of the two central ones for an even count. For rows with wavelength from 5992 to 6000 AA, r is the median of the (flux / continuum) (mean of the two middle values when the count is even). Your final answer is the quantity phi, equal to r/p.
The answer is 1.01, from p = 0.96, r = 0.97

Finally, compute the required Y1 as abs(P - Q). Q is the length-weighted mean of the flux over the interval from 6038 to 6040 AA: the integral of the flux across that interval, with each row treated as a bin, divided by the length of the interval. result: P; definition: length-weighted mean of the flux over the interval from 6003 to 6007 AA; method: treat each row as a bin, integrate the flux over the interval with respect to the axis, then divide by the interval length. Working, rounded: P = 11.5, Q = 11.5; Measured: 0.03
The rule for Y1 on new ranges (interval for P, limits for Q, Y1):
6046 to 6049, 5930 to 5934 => 0.54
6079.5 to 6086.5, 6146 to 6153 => 0.03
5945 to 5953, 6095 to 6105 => 0.25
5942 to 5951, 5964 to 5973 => 0.13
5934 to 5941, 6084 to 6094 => 0.23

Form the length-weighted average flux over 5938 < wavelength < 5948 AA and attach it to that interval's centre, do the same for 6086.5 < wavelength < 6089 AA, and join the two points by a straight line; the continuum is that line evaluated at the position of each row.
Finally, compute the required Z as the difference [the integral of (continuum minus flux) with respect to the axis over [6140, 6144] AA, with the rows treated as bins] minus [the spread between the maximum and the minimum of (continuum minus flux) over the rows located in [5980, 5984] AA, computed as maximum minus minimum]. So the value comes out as 1.7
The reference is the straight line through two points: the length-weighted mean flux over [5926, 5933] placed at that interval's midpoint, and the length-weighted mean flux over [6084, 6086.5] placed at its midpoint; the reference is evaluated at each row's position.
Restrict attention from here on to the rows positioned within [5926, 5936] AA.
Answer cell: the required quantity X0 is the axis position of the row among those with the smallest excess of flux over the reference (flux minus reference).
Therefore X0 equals 5930.86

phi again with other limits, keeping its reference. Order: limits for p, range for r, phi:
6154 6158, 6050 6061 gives 1.04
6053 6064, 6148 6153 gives 0.98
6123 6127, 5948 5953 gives 0.99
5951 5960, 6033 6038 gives 1.06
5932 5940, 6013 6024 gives 0.99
